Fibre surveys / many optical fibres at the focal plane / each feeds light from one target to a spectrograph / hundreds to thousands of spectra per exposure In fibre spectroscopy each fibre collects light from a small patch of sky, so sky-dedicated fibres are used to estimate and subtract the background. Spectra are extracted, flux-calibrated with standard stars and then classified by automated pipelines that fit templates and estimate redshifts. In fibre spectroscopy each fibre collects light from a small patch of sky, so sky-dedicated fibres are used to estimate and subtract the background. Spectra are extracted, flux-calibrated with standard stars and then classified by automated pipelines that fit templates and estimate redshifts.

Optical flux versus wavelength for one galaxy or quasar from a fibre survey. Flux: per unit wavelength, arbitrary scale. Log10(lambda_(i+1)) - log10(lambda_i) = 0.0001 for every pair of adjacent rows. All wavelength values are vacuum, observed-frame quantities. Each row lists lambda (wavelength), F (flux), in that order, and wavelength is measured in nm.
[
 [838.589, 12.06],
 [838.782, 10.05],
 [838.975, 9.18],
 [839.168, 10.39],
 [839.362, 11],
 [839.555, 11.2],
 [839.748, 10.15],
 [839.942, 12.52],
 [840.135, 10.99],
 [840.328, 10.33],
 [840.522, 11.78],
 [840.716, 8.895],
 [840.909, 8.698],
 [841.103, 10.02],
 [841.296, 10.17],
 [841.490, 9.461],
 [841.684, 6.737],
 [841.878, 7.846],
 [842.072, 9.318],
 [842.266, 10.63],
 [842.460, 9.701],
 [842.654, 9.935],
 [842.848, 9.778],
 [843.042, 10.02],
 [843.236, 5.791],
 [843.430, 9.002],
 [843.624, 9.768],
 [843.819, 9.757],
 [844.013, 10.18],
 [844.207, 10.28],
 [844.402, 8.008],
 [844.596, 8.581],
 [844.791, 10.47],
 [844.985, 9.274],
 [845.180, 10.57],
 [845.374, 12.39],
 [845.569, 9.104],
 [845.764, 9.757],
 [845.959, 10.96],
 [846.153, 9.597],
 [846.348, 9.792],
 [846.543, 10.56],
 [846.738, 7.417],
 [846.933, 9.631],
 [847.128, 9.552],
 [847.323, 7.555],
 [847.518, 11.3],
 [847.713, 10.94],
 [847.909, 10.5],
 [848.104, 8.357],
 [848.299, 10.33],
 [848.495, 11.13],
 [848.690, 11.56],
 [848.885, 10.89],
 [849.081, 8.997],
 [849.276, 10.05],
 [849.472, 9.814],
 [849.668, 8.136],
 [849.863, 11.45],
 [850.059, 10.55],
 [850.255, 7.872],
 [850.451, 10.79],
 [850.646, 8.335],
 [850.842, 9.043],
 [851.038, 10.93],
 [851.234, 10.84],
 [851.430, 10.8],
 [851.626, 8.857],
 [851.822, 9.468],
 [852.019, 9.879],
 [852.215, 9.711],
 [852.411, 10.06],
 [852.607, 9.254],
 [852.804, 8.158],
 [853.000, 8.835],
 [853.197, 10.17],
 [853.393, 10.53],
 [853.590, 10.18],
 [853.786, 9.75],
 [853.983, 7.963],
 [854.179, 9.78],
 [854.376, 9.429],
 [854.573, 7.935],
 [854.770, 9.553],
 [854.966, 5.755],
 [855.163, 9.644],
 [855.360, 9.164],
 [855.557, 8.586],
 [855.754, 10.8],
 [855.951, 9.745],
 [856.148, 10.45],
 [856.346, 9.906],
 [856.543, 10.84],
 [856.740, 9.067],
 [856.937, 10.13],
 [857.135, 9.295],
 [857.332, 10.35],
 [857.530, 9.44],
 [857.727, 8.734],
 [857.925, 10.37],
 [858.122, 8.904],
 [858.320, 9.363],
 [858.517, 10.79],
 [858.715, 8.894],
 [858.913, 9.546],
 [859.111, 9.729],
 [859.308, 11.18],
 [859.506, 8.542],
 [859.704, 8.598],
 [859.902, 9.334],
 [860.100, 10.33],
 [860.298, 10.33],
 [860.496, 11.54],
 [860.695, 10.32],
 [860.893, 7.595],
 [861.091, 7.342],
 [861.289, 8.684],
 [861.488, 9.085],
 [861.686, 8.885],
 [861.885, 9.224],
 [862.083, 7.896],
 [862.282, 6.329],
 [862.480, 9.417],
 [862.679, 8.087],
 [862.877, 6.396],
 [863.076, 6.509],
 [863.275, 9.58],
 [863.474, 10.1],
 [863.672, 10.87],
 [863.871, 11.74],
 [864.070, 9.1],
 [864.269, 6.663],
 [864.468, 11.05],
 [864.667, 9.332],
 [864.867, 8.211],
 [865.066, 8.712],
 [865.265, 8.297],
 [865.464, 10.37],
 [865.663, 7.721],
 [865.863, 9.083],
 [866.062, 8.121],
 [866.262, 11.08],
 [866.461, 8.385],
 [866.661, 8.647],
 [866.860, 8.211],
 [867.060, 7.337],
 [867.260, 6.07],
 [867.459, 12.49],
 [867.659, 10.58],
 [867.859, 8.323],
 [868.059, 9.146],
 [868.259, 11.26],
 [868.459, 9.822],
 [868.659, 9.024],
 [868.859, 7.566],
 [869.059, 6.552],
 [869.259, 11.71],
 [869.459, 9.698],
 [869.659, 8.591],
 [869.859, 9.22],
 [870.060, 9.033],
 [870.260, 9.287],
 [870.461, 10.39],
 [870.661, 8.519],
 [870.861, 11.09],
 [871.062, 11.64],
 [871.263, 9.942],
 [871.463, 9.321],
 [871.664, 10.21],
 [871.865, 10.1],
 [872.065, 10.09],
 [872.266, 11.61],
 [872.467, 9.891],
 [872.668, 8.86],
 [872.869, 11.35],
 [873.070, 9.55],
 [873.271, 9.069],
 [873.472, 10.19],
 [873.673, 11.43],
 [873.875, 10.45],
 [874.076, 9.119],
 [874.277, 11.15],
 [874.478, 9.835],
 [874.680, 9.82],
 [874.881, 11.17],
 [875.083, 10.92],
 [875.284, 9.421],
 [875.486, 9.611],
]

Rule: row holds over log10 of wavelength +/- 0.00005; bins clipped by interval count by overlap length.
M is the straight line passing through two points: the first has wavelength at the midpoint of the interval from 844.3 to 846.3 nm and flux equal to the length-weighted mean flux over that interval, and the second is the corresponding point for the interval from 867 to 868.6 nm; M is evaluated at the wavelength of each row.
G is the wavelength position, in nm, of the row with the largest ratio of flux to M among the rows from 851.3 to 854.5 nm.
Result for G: 851.430 nm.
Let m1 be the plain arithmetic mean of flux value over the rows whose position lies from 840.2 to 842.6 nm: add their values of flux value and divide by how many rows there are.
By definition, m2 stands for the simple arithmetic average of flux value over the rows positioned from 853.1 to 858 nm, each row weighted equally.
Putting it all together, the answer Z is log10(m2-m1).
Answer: -1.4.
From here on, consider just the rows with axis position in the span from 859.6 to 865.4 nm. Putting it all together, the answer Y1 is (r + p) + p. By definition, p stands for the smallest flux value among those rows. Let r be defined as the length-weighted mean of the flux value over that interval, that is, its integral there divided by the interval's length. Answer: 21.6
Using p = 6.329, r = 9.0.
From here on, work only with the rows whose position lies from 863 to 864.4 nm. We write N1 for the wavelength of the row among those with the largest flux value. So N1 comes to 863.871 nm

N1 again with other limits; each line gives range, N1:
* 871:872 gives 871.062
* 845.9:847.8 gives 847.518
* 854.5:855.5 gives 855.163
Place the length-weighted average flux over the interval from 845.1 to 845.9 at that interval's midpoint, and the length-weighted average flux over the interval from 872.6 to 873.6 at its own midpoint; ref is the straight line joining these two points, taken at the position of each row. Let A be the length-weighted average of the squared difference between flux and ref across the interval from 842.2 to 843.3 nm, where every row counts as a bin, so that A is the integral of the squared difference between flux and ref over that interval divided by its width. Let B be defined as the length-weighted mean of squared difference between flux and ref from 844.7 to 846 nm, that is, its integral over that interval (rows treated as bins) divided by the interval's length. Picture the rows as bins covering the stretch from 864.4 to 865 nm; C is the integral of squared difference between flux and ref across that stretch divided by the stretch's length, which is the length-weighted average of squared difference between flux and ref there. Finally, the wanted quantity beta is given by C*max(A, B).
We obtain 6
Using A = 3.6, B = 1.2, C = 1.7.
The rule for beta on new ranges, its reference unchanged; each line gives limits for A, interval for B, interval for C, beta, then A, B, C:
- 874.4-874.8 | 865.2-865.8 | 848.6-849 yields 2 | 0.1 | 2.7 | 0.8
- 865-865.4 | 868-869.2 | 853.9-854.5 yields 8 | 2.3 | 3.5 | 2.2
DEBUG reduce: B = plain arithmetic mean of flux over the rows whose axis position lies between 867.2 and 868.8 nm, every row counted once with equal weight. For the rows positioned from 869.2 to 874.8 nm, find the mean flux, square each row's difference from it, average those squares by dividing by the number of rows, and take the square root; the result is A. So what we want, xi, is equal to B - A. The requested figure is 8.64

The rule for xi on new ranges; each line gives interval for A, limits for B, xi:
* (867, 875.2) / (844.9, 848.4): 8.48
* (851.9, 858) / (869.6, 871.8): 8.73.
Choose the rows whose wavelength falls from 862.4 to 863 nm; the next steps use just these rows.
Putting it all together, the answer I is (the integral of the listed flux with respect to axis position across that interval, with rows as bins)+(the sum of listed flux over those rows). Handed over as 29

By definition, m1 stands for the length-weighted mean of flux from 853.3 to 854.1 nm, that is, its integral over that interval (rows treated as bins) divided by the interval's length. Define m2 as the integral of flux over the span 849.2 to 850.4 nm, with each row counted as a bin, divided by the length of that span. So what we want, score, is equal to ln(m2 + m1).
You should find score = 2.96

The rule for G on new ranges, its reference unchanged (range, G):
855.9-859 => 856.543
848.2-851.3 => 848.690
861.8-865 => 863.871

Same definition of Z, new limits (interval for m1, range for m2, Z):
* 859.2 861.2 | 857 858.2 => -2.4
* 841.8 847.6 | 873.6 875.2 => 0.0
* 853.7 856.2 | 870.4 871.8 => 0.0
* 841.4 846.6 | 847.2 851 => -0.5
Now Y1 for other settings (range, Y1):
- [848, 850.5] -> 25.7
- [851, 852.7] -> 27.7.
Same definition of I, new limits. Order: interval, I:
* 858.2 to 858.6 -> 24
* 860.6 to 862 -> 73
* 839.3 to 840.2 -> 66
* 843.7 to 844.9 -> 69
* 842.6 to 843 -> 24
